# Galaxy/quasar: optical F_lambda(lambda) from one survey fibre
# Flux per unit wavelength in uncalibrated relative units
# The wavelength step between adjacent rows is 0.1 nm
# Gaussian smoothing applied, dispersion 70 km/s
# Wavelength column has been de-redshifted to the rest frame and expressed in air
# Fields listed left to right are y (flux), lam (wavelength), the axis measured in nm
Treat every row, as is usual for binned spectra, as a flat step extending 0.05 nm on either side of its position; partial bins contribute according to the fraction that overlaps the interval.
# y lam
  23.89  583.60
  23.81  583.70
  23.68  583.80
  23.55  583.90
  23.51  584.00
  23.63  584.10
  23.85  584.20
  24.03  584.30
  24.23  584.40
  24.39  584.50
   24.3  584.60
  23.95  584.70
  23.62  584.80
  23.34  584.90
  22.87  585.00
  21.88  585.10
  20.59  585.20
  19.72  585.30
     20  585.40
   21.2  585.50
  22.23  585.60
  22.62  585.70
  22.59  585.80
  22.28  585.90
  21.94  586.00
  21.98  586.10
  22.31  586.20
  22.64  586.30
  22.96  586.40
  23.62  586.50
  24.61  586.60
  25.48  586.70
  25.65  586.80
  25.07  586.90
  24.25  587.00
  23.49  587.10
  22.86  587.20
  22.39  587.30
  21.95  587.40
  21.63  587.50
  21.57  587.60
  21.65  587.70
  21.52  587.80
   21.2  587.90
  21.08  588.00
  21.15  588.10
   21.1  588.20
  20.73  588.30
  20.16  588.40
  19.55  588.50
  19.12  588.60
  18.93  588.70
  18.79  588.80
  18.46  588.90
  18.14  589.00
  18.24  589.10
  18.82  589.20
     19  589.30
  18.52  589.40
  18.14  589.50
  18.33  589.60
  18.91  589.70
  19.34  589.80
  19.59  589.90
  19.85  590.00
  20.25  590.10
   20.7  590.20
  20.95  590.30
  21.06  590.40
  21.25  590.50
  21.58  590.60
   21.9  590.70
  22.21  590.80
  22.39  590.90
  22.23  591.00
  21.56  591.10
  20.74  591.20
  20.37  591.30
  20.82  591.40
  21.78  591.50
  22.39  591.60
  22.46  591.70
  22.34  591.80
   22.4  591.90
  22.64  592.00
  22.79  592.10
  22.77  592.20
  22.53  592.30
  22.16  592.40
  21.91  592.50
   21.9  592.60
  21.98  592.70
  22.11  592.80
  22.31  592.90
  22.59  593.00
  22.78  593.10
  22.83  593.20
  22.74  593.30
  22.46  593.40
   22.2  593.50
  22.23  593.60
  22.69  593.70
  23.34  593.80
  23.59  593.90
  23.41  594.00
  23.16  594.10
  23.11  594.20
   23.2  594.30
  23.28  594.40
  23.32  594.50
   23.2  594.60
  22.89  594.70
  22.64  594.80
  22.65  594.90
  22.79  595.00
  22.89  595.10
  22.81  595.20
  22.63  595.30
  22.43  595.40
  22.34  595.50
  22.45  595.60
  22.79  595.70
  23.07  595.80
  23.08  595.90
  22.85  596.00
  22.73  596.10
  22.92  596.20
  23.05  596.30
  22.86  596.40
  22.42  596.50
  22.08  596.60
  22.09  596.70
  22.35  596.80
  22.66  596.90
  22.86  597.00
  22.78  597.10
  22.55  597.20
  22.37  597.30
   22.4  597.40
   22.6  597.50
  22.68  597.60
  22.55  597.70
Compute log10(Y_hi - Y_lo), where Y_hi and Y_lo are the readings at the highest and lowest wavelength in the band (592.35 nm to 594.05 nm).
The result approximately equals 0.10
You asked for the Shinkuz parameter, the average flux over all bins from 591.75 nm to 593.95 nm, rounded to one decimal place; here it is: 22.5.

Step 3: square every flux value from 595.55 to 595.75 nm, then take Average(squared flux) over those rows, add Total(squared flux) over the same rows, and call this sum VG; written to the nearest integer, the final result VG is 1535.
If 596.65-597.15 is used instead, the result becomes 3051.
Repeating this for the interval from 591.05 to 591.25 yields 1342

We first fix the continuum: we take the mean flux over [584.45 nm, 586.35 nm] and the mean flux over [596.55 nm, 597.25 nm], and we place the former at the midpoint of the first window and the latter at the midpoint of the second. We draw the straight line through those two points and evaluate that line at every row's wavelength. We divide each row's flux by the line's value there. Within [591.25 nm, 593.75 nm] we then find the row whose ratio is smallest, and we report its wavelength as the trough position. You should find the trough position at 591.30 nm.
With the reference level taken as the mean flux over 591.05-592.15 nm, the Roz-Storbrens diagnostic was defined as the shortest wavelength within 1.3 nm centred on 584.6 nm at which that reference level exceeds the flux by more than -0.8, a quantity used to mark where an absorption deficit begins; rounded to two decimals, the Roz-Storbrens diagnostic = 585.10 nm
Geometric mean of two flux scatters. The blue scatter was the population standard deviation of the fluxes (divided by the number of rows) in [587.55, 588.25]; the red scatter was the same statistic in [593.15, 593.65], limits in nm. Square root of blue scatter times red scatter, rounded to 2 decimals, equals 0.24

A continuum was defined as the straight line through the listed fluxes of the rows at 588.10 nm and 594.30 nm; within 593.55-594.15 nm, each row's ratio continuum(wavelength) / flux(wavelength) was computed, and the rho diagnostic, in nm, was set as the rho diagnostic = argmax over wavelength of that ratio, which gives 593.60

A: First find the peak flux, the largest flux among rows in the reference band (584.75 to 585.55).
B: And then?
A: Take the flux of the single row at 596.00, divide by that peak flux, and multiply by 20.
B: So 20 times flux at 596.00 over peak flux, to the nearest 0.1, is 19.3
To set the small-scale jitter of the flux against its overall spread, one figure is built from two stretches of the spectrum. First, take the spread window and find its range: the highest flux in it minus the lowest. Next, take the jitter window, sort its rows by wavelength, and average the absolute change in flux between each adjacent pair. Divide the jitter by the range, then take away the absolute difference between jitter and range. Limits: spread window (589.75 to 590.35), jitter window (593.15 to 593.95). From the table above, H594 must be -1.1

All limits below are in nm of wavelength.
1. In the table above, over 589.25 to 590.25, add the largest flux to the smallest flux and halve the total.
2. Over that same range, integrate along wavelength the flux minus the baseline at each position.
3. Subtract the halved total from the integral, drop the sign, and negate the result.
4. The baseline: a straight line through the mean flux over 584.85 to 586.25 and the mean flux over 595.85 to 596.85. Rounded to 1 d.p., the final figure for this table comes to -22.3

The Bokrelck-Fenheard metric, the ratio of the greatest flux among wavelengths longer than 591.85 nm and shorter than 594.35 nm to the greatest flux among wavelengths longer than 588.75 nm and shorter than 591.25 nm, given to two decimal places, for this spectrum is 1.05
